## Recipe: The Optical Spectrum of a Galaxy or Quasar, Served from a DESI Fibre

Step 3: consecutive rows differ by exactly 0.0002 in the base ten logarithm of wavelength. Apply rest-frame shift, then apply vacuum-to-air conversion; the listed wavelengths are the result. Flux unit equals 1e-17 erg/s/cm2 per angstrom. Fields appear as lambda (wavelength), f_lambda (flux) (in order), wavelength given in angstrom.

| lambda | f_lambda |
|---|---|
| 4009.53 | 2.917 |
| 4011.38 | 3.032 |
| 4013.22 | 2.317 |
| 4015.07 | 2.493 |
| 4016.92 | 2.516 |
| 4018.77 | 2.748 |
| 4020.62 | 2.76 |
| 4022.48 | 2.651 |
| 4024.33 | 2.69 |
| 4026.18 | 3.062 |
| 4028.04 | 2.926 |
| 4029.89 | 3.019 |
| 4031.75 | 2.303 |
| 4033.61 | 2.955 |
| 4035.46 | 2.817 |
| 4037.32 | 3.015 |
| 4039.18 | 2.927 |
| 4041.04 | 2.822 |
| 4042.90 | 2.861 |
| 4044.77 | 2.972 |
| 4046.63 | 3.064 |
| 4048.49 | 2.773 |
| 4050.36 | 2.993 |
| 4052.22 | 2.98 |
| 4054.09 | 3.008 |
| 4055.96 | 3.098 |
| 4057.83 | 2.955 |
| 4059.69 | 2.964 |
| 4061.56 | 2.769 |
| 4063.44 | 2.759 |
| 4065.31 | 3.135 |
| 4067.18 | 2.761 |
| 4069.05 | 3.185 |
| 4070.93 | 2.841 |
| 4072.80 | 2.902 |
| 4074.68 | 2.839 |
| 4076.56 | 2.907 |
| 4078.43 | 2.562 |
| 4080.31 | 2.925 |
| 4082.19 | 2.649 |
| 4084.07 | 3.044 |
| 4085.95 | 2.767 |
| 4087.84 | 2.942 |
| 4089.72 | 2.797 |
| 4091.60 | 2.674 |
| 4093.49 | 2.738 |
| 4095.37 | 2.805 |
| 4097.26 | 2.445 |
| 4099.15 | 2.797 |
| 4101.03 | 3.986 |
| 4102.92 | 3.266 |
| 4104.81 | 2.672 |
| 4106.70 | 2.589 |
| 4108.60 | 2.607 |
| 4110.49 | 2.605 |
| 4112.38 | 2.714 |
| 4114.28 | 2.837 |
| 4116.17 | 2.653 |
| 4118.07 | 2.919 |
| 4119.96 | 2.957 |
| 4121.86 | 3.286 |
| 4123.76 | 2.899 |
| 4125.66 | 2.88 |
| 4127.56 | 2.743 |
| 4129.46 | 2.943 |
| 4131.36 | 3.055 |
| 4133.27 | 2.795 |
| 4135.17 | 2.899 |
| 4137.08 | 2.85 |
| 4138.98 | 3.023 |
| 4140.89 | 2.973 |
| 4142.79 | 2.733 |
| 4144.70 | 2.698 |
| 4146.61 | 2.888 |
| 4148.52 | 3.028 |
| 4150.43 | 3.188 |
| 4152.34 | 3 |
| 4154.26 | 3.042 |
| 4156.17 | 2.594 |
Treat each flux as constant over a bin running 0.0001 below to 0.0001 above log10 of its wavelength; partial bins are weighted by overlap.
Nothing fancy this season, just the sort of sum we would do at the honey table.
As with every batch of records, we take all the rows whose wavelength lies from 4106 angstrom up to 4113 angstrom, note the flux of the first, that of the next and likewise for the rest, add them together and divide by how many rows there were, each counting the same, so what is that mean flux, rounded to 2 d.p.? 2.63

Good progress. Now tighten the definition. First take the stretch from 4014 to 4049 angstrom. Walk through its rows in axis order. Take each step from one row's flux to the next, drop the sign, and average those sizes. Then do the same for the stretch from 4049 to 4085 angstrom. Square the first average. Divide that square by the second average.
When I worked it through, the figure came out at 0.18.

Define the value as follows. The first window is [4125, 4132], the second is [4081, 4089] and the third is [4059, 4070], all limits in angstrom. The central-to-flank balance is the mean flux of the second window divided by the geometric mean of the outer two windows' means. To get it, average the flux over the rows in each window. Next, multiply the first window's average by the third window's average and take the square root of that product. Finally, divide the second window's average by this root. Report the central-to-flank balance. 0.98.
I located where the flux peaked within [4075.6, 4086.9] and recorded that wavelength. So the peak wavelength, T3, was 4084.07 angstrom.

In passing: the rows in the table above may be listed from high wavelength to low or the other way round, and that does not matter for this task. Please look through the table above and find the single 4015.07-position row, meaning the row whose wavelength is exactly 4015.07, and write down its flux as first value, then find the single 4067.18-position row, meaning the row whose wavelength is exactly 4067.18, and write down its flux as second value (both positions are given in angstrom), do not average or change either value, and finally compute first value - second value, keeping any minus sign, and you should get -0.27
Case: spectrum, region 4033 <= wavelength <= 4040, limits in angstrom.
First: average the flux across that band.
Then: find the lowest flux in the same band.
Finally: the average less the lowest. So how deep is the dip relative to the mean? 0.11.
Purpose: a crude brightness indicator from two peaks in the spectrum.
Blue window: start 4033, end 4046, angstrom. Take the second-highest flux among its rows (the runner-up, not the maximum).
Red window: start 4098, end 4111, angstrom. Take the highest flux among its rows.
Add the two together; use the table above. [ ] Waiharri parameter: 7.0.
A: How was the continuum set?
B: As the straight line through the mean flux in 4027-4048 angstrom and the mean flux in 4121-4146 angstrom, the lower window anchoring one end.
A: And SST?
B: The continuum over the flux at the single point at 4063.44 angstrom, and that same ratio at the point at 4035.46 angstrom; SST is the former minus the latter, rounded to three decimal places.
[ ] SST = 0.024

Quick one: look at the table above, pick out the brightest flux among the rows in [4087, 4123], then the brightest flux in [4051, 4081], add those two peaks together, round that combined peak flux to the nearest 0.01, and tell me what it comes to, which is 7.17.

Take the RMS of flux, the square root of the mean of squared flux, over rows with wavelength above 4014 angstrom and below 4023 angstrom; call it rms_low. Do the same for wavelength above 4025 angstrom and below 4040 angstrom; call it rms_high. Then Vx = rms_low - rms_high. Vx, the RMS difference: -0.25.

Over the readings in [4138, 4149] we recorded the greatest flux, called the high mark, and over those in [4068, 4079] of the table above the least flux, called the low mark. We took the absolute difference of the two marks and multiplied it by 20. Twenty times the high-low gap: 9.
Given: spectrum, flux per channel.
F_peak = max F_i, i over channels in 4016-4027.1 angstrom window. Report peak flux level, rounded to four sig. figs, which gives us 3.062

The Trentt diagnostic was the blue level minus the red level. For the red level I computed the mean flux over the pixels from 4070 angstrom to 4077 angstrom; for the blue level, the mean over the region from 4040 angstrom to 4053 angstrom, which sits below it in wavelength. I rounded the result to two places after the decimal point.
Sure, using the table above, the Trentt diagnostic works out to 0.05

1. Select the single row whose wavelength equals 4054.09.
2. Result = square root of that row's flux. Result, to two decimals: 1.73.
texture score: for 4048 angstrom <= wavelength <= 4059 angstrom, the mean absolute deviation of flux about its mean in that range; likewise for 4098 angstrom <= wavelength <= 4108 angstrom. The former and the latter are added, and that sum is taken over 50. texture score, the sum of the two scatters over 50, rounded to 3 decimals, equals 0.010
